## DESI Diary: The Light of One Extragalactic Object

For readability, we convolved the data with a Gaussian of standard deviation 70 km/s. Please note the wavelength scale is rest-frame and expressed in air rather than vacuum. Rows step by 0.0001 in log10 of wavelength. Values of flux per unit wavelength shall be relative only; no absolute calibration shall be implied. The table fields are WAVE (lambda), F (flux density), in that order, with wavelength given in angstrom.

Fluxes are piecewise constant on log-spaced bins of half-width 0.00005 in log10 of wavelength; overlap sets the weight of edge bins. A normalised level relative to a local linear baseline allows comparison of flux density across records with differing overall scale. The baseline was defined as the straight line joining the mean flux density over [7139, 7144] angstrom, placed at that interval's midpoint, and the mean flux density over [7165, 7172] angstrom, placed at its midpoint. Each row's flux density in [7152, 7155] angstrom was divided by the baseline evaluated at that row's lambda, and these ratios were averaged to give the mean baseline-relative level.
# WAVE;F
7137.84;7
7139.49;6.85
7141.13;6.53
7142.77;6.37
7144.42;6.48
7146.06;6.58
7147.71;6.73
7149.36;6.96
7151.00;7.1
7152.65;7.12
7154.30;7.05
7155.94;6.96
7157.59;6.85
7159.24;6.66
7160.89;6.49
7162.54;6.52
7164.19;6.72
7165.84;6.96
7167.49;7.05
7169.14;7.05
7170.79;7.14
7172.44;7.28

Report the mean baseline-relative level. 1.04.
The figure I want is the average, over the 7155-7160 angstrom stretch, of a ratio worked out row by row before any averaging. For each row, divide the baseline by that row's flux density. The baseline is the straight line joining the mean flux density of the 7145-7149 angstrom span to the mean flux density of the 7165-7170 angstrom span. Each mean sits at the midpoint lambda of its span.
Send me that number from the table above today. 1.00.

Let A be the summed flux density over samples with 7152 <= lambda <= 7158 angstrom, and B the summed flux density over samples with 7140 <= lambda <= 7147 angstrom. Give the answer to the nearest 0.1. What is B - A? -2.0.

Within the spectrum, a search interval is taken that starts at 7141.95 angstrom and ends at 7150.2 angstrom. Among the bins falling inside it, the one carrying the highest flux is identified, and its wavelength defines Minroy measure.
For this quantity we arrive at 7149.36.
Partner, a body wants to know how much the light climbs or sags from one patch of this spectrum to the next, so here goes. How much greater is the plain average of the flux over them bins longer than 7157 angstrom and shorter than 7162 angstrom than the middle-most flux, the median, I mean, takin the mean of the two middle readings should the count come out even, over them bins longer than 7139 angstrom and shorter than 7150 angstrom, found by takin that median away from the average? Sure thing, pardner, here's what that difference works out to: 0.1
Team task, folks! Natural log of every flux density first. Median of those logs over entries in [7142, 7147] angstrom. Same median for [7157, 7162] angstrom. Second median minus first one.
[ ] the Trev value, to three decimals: 0.027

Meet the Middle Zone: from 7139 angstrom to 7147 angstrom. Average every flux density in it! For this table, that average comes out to 6.56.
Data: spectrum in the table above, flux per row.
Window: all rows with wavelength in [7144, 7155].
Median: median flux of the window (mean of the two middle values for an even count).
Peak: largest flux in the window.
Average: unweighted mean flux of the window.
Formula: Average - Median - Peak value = -7.2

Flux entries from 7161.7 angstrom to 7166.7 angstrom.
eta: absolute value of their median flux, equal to 6.72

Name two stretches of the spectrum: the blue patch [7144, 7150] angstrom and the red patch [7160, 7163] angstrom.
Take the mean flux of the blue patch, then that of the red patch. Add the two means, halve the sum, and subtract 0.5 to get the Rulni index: 6.10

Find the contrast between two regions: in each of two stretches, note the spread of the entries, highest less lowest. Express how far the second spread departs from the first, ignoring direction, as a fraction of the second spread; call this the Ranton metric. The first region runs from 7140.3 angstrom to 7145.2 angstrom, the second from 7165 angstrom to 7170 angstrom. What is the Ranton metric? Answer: 0.8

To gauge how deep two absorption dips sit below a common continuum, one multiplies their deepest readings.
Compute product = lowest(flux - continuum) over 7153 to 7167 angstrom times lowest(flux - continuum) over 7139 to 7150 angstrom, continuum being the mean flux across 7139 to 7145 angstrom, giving 0.01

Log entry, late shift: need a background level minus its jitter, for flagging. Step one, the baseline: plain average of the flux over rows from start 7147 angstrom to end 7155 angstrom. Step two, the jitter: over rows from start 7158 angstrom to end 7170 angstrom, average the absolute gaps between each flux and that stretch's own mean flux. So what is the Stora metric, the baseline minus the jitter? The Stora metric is 6.8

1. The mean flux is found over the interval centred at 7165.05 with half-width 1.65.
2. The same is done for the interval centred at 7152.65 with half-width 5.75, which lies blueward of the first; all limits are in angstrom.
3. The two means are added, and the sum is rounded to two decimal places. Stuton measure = 13.81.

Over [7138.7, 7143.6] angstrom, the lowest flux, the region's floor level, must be 6.37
